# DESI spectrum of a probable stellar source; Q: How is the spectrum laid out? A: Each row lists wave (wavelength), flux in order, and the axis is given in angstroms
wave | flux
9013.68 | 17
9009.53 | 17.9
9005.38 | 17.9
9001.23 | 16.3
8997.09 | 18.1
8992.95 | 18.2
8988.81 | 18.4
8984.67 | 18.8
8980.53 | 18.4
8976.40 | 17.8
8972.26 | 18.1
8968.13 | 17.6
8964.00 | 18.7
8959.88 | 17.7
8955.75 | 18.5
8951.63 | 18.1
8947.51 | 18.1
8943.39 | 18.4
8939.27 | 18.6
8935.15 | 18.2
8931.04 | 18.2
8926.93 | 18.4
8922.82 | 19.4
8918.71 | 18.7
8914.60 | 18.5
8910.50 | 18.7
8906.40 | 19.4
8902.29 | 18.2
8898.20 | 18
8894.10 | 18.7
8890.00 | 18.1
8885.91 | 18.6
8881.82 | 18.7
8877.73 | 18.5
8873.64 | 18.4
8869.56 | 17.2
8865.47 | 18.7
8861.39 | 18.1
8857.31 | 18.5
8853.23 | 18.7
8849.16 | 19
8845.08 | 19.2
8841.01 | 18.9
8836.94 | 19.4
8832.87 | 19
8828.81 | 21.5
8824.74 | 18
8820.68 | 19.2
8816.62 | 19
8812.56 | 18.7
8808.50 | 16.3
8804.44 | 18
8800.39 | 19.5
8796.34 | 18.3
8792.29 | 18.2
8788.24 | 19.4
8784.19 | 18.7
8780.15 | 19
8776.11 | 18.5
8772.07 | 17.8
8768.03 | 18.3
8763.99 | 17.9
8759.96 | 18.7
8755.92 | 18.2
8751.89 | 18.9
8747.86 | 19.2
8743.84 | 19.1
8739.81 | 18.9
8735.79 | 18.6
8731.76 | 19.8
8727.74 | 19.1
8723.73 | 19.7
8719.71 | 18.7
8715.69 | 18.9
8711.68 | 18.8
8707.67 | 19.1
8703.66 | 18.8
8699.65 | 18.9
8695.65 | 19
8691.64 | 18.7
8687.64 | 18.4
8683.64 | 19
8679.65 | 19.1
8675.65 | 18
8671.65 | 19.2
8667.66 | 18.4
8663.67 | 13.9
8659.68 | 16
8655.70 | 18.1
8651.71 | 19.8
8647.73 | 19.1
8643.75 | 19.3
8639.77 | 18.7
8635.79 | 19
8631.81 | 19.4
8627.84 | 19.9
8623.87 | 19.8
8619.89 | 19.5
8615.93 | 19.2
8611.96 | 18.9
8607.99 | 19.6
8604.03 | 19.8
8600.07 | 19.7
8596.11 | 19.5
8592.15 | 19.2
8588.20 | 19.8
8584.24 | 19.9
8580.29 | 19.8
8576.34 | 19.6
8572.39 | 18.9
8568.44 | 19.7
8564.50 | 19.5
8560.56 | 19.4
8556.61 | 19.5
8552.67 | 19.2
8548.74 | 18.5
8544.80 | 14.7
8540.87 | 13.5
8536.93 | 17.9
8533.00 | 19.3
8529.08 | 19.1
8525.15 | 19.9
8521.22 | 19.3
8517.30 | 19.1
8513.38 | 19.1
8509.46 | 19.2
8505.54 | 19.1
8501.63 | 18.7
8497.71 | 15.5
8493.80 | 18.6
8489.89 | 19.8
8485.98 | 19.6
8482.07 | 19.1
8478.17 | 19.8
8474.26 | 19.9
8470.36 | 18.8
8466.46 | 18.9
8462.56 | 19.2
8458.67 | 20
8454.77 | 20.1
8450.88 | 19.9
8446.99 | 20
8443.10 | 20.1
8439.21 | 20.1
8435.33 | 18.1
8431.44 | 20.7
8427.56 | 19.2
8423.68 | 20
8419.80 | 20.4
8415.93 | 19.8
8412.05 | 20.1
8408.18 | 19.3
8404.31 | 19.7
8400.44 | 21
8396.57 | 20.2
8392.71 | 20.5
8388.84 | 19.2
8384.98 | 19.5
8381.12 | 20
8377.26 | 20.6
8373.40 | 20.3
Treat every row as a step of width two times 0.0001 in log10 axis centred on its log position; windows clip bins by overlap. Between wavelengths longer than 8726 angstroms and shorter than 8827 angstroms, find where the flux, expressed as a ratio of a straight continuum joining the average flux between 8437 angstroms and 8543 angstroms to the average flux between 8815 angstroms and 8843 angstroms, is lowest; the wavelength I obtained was 8808.50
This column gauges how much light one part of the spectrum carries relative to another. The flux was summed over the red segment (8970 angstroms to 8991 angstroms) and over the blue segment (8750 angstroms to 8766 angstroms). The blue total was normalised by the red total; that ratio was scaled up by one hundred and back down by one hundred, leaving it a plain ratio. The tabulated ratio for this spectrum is 0.81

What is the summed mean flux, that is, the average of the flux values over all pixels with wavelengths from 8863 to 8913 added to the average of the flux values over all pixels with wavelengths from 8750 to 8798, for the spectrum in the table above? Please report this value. 36.9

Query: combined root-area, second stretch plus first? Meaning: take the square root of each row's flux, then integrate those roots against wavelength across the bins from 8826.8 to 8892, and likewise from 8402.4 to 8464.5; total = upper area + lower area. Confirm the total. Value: 559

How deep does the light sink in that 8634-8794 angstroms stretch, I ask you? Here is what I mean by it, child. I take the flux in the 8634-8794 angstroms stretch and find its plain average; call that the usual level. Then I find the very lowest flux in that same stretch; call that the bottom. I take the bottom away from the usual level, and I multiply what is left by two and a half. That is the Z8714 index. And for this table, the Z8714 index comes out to 11.8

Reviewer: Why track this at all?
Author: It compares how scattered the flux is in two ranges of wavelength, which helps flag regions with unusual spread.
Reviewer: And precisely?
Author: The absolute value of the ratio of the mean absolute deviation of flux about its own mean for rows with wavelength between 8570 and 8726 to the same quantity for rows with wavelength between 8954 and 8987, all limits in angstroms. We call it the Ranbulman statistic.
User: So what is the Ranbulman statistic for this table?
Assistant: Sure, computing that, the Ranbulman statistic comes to 1.6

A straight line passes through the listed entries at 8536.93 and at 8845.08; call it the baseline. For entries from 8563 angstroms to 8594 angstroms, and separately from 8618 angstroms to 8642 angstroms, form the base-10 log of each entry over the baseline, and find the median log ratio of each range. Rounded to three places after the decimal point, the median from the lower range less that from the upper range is 0.010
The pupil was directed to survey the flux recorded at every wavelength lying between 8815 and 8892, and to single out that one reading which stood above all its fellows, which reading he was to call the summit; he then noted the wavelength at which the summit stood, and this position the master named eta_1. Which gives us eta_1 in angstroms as 8828.81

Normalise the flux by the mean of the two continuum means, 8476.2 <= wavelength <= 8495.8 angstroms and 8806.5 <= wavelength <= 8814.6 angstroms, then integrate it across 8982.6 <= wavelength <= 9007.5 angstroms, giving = 24.2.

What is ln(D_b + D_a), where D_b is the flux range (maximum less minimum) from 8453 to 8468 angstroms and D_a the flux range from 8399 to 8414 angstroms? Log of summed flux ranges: 1.1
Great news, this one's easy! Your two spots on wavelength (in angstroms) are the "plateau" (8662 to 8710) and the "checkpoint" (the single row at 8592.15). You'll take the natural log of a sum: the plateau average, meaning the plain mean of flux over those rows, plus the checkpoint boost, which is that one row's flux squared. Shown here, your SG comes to 5.96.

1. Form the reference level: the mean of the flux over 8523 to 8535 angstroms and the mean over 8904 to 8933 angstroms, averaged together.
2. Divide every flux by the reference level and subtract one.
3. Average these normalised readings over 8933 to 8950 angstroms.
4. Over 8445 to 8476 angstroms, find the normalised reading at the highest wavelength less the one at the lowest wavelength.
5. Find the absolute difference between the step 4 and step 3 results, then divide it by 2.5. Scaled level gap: 0.014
